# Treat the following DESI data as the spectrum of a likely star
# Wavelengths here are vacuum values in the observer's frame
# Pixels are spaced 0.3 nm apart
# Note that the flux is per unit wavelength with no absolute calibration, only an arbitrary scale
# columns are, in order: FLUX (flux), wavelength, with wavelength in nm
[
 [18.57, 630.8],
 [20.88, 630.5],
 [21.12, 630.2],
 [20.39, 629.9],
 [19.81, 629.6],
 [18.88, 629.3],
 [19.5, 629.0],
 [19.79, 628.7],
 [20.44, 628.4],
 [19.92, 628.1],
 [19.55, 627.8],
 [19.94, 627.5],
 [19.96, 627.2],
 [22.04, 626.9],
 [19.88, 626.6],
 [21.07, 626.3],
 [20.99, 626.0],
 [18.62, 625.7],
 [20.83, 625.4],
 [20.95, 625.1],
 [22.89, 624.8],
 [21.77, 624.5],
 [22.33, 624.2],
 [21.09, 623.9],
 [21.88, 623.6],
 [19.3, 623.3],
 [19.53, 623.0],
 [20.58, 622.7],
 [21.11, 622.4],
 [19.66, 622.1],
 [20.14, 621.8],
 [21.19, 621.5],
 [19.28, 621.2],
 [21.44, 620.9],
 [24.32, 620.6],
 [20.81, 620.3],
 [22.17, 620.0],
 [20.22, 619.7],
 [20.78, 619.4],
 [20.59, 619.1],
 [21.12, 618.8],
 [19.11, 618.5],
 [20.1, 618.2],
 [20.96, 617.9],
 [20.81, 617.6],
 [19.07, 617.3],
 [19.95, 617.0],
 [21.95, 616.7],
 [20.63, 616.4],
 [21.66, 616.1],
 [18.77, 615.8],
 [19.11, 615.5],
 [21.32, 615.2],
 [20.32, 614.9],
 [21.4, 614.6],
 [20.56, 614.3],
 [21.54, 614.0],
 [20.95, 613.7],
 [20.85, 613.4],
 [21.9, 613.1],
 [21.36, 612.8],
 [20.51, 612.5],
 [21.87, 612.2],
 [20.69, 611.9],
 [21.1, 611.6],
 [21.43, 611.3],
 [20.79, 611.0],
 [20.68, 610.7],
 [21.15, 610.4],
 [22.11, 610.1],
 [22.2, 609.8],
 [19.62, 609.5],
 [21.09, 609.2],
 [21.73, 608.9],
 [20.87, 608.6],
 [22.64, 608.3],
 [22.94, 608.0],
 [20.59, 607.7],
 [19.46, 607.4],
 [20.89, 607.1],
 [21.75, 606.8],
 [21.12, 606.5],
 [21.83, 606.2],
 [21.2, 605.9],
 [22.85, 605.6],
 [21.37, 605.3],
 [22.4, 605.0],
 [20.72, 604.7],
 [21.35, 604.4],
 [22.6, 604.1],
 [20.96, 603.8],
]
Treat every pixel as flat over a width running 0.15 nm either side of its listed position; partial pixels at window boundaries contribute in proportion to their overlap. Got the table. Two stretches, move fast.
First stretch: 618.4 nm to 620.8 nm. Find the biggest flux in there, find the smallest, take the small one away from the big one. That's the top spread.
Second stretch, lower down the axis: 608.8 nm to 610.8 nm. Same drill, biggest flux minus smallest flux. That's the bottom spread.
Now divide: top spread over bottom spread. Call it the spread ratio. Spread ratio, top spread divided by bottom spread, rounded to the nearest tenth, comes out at 2.0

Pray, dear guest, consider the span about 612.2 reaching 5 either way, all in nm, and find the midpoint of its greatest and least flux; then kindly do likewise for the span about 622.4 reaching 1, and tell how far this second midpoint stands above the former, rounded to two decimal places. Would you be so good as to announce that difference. -0.61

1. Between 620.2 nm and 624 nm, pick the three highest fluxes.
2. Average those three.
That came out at 22.5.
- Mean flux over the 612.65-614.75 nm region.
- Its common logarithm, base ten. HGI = 1.33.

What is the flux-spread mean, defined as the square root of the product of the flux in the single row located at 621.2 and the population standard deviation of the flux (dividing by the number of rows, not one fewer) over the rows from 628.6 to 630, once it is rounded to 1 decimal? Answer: 3.1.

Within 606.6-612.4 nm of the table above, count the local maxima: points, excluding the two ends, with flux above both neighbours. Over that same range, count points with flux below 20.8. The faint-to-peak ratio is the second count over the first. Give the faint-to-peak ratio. 1.50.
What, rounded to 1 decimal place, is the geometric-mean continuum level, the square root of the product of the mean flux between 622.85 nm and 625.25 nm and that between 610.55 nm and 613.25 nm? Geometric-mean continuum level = 21.2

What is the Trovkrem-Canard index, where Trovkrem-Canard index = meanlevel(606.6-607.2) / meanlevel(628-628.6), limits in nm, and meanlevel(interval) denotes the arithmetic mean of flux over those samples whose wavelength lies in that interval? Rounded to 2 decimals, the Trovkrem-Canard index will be 1.06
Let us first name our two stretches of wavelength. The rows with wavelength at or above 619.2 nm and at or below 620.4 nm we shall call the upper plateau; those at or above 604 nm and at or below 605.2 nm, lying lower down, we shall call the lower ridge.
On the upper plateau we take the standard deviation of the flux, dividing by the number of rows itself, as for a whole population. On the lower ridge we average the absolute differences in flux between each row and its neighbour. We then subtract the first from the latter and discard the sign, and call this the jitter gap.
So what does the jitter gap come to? 0.47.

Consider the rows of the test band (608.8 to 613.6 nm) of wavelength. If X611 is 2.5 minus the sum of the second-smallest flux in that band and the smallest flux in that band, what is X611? -37.6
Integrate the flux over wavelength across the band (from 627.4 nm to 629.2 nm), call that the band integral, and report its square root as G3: 6.0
